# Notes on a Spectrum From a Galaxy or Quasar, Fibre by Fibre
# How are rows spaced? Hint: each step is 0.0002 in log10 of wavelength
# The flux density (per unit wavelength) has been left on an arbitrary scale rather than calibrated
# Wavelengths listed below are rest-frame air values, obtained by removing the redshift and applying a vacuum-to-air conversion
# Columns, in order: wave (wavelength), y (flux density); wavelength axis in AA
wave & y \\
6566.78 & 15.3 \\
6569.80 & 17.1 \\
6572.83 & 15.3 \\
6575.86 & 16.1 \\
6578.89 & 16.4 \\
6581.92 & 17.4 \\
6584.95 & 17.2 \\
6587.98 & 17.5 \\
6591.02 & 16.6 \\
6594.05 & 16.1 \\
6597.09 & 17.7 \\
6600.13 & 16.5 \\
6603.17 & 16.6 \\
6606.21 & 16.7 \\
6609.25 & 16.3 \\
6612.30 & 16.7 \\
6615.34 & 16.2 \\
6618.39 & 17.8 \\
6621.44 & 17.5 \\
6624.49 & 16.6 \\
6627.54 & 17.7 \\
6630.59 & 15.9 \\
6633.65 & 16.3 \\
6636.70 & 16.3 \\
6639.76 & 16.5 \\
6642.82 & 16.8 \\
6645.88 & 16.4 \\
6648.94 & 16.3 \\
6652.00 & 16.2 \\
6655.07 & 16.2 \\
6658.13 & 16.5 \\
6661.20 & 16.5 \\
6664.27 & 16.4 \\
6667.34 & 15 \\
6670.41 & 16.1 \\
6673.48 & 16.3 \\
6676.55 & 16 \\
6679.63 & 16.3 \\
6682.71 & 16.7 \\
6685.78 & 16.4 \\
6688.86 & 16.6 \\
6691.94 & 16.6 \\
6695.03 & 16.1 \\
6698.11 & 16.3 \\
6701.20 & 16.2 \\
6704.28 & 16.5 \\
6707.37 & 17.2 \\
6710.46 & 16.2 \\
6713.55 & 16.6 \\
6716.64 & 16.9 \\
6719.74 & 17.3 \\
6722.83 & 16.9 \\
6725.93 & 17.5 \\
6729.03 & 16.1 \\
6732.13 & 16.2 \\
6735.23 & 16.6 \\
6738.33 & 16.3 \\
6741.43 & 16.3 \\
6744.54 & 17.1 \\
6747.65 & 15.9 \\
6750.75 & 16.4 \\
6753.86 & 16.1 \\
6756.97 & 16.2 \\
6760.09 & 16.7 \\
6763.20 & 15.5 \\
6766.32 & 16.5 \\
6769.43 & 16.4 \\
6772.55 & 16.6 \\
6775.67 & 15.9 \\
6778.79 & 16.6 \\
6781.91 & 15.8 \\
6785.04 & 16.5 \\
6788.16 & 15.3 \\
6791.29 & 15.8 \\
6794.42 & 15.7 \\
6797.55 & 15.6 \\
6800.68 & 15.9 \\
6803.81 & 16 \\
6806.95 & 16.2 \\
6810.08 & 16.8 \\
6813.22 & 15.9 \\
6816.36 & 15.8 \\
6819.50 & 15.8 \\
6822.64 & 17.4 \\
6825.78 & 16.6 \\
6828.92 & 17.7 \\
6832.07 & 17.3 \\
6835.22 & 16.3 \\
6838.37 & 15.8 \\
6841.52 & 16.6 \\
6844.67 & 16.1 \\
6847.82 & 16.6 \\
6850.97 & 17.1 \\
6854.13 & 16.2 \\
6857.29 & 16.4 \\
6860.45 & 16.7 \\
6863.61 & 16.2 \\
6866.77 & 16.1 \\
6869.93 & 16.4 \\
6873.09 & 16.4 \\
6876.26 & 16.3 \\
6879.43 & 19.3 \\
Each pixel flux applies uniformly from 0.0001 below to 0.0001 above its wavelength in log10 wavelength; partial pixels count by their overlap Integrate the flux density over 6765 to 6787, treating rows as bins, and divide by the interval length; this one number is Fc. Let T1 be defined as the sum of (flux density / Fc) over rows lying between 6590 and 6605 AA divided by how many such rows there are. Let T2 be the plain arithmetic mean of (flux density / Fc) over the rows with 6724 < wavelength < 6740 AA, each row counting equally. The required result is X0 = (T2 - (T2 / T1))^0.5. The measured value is 0.15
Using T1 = 1.02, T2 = 1.01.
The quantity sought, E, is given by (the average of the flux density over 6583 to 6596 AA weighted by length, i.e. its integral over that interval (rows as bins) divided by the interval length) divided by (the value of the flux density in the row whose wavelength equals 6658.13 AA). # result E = 1.024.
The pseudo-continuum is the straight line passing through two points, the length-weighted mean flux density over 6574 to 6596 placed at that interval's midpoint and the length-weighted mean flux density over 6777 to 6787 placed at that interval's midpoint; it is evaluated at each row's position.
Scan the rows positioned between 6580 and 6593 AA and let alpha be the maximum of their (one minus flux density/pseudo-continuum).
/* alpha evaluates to 0.008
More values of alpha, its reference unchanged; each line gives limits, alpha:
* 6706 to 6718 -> 0.014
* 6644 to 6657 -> 0.023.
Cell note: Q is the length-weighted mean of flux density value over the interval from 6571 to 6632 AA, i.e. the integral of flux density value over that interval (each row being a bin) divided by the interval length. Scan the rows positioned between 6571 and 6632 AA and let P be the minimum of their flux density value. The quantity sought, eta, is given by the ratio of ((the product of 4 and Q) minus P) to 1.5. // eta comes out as 34.5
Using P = 15.3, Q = 16.7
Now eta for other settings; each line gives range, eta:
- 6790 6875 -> 33.2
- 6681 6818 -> 33.4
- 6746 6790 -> 32.9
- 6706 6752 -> 33.8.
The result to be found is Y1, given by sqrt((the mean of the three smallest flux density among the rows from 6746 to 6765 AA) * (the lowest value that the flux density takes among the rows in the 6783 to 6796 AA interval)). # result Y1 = 15.6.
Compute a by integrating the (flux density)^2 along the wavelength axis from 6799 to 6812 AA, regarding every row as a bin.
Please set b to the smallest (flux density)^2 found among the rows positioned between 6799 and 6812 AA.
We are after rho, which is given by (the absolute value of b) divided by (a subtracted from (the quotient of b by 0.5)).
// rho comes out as -0.09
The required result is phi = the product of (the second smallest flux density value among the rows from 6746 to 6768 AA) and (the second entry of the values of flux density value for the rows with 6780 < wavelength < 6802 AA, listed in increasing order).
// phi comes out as 248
